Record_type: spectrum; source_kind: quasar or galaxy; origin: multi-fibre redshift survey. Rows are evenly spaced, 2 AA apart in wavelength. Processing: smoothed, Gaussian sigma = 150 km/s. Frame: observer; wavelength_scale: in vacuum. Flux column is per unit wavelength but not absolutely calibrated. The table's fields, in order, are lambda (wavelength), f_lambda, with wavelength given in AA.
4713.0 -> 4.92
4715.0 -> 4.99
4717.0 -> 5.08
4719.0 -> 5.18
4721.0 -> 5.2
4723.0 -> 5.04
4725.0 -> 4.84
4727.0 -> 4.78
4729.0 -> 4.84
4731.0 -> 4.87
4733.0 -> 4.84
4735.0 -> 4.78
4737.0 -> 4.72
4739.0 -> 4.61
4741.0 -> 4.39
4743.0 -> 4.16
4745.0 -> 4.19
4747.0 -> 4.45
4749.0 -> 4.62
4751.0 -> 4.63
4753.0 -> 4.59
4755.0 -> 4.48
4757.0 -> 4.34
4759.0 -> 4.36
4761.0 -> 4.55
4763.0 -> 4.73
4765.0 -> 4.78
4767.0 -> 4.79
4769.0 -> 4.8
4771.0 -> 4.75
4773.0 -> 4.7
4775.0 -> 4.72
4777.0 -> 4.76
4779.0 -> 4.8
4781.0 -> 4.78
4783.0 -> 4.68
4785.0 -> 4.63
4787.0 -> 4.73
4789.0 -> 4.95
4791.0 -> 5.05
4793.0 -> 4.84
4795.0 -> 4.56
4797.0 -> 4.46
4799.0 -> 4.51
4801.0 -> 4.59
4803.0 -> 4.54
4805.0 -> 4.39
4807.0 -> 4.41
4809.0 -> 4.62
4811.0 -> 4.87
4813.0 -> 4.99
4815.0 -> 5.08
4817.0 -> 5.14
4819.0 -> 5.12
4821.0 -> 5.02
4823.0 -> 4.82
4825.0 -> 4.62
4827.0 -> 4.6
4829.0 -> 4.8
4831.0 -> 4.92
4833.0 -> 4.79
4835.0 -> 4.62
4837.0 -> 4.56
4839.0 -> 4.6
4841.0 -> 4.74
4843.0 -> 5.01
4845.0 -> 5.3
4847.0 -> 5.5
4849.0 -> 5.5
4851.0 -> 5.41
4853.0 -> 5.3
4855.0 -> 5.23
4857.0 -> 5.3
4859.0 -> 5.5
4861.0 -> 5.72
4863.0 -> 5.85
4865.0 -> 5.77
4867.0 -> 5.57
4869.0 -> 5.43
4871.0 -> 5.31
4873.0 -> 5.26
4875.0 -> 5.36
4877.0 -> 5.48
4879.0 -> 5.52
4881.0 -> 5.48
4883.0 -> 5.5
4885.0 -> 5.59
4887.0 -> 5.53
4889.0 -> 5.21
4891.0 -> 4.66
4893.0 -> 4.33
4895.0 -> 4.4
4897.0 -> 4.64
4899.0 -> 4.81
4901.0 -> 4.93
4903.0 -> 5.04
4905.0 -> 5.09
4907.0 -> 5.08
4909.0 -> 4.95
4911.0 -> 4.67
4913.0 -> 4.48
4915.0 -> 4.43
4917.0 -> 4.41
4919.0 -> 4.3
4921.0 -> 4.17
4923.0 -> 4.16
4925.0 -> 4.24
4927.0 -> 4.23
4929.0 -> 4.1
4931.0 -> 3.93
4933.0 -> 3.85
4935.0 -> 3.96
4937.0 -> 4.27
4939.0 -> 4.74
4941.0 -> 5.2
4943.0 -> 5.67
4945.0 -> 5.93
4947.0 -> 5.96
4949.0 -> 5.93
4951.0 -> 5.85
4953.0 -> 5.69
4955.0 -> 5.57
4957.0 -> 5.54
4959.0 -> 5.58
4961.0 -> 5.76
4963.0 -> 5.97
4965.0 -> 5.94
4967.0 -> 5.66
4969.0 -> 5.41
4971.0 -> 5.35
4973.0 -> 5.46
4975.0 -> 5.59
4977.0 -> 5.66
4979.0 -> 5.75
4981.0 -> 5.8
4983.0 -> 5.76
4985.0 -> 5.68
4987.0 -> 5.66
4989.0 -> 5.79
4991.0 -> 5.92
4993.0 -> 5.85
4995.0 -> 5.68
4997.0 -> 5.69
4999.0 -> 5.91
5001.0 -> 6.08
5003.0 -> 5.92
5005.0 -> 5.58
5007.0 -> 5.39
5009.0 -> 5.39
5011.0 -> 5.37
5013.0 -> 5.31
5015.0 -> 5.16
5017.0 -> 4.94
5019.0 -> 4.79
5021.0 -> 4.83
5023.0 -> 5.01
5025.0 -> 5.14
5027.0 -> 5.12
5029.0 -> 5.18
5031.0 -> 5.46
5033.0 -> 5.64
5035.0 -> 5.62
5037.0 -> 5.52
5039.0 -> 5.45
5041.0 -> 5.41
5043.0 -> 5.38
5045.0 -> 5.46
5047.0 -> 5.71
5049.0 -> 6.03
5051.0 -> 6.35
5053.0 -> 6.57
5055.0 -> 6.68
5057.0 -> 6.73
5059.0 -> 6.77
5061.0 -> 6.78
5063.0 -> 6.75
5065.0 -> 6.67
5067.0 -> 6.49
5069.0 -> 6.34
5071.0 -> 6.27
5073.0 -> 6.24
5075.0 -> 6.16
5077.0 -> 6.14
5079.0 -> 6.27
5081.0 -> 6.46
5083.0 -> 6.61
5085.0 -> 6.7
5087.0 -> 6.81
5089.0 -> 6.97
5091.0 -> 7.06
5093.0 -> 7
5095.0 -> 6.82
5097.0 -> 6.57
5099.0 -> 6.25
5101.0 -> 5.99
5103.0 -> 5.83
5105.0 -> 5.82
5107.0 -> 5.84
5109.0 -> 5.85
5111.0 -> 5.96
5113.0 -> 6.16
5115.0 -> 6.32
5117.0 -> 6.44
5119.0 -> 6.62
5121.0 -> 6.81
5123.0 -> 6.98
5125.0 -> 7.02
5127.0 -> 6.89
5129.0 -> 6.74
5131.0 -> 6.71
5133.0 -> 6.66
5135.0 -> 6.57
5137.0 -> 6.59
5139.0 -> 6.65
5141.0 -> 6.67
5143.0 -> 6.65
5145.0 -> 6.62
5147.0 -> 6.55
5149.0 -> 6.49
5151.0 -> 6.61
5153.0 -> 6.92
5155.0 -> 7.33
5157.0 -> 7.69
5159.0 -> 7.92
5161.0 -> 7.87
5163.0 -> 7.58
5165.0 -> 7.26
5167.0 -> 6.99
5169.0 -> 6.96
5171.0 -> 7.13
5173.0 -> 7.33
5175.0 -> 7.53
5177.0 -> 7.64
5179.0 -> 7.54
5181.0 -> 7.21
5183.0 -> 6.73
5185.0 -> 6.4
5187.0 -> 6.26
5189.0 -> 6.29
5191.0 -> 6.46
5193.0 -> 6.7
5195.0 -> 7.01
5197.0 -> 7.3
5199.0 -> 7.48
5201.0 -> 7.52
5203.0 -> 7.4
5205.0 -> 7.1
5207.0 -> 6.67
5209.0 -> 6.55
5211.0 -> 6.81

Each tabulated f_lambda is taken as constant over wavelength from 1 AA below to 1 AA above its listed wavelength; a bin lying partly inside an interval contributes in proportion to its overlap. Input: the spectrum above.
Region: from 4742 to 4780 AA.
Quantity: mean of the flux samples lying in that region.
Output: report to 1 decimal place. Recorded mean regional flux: 4.6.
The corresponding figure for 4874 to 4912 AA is 5.1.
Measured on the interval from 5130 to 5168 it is 7.0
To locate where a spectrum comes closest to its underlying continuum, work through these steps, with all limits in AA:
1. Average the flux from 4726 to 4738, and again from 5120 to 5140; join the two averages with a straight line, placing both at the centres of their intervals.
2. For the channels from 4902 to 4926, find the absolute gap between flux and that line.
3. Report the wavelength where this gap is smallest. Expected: 4905.0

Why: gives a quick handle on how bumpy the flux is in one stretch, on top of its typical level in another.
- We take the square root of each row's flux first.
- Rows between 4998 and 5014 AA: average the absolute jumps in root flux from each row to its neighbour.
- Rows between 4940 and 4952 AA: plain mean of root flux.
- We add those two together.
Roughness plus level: 2.43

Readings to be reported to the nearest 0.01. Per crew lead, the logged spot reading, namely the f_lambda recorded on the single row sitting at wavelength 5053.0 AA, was 6.57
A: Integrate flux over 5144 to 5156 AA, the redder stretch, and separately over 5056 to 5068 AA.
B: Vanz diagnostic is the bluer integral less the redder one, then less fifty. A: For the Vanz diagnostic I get -51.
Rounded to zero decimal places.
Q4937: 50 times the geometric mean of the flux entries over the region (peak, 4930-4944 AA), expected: 224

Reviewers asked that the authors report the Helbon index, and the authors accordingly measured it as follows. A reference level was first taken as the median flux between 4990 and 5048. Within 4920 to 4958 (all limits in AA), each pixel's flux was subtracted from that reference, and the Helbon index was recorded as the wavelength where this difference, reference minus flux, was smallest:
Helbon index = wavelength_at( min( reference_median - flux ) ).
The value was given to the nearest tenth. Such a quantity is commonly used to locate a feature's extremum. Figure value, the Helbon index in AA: 4947.0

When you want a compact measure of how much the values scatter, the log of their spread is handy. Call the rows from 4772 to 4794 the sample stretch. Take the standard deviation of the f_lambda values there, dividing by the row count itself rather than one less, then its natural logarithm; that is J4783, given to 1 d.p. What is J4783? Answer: -2.1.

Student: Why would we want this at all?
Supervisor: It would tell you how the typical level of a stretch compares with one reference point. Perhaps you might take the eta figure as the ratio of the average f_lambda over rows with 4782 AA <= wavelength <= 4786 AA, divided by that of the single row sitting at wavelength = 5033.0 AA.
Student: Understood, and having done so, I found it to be 0.83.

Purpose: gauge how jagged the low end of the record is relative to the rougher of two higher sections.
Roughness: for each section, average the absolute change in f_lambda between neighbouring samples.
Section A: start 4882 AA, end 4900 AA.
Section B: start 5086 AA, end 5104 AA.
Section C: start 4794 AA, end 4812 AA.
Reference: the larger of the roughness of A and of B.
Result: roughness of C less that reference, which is -0.115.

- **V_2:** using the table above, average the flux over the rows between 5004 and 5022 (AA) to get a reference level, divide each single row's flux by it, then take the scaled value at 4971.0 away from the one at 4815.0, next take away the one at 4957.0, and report -1.1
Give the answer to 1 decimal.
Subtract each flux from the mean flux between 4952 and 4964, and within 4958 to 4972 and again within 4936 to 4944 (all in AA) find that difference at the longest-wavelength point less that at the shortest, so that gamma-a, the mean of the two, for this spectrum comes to -0.6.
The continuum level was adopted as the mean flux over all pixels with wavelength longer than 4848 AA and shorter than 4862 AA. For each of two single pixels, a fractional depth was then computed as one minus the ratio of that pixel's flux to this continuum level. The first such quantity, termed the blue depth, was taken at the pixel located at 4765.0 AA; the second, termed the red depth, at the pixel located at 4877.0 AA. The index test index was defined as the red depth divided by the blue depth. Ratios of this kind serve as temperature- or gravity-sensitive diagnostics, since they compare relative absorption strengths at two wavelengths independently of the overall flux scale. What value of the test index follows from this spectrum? -0.1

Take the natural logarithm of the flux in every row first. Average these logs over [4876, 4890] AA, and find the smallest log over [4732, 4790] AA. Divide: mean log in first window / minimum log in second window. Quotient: 1.19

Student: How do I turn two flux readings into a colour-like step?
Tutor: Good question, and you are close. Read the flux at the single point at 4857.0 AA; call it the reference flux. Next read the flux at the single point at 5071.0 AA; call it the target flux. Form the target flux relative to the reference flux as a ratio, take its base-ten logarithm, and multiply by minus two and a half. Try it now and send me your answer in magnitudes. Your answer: -0.18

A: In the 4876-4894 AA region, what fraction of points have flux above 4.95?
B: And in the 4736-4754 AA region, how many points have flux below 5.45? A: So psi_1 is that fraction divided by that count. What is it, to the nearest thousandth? 0.086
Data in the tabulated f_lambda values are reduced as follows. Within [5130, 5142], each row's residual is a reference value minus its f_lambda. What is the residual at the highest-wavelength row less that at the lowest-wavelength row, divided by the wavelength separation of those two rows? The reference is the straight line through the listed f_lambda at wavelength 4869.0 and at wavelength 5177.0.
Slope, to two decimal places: 0.01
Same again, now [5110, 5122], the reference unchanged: -0.08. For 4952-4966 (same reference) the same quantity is -0.01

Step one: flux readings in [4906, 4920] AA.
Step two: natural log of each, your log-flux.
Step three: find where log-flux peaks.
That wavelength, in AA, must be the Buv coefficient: 4907.0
